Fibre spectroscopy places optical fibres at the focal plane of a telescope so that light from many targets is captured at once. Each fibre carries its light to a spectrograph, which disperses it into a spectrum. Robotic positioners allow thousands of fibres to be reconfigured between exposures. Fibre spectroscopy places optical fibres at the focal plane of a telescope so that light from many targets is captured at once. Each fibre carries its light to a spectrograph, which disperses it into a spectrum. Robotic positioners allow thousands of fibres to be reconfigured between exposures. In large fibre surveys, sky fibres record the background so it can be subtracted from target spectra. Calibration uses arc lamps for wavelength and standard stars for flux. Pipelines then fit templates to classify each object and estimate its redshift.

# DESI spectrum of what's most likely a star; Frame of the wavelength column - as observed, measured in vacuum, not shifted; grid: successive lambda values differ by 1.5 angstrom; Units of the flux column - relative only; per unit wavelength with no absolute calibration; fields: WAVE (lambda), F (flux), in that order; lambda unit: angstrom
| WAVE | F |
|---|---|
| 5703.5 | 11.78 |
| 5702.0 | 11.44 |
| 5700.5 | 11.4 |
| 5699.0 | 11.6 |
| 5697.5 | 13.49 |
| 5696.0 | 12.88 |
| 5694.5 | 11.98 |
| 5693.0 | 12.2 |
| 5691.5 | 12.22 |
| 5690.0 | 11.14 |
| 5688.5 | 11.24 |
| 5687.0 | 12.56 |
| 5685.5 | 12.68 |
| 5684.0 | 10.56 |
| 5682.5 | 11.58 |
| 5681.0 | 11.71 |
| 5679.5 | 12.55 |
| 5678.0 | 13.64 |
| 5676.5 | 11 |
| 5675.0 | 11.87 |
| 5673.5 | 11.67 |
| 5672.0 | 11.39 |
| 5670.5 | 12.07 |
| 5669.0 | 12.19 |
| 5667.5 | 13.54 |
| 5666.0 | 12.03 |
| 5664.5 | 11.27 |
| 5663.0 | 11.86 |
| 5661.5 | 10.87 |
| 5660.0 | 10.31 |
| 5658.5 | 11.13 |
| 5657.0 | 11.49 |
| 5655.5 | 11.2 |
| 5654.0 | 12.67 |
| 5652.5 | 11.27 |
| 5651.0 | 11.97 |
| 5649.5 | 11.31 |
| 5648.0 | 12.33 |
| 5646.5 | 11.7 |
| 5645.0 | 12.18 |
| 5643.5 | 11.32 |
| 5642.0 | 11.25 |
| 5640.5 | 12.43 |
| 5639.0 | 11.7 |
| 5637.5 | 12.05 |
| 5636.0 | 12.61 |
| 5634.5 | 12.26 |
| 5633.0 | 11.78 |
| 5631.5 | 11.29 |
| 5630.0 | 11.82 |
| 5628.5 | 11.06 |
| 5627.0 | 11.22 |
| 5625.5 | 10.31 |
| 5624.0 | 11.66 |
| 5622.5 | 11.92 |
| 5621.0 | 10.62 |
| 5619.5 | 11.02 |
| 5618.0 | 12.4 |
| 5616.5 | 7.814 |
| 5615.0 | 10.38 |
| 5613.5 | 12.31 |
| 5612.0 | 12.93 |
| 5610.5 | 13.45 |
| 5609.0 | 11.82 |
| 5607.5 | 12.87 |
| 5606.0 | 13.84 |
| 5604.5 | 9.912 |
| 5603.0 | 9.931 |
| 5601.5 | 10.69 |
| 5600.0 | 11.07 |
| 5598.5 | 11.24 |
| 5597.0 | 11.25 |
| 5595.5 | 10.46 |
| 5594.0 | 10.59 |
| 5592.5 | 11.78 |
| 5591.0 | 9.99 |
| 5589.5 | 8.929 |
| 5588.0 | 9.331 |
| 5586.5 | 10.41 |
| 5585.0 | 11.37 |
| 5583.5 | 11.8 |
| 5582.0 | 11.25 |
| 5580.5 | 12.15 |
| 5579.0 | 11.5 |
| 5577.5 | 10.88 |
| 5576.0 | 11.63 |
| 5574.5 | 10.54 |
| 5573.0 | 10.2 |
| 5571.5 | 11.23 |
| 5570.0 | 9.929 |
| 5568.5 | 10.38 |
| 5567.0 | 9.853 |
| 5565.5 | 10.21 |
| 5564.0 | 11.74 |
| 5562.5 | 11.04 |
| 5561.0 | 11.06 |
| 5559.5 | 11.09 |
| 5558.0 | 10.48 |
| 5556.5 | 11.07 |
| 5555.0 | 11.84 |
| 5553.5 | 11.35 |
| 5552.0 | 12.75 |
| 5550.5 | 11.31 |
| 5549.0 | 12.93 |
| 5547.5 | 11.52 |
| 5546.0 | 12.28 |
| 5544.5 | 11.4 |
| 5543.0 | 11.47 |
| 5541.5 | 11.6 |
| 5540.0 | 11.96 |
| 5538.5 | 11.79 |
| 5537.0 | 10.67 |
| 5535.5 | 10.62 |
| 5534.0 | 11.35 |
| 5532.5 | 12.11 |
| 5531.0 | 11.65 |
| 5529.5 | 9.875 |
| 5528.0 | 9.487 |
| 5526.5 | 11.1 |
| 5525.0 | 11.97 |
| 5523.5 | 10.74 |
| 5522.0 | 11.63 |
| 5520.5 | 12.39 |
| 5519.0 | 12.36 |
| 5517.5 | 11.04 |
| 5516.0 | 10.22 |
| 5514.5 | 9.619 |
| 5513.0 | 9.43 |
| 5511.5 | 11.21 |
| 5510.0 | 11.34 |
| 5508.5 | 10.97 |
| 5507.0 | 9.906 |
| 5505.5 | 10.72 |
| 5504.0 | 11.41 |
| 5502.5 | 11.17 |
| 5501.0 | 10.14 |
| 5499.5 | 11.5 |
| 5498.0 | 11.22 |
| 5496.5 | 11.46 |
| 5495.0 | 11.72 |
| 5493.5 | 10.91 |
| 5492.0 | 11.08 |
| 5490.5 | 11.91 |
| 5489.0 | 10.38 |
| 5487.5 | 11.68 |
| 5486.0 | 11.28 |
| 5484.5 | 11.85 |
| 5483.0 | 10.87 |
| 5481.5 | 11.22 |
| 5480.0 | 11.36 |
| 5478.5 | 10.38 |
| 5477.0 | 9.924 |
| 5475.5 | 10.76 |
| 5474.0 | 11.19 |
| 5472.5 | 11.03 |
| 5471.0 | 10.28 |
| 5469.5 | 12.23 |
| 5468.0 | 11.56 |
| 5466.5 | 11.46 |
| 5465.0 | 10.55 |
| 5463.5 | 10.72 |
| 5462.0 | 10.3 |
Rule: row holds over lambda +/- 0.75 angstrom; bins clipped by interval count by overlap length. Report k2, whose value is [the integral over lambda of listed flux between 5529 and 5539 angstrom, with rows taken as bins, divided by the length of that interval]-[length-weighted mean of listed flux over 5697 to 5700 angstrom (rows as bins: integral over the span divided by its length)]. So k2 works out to -1.2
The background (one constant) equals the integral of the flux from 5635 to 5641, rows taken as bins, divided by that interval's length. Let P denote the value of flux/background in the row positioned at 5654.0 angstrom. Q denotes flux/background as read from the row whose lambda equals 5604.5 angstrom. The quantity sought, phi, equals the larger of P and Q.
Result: 1.04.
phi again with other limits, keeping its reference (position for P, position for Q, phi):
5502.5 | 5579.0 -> 0.94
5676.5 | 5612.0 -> 1.06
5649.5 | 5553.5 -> 0.93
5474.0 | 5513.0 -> 0.92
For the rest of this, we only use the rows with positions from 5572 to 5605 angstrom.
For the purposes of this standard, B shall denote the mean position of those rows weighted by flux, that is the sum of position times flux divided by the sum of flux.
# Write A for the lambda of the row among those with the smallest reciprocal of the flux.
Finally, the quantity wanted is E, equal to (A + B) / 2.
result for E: 5584.5 angstrom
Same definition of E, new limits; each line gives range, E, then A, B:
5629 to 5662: 5649.8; 5654.0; 5645.5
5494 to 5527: 5515.7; 5520.5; 5510.8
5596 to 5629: 5609.3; 5606.0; 5612.7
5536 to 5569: 5550.7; 5549.0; 5552.4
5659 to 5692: 5676.9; 5678.0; 5675.8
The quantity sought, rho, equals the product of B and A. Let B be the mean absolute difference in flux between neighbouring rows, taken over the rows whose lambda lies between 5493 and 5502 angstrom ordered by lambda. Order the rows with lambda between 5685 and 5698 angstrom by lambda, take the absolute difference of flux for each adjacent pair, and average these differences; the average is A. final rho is 0.32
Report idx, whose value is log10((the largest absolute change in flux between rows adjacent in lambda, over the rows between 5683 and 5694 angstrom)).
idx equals 0.3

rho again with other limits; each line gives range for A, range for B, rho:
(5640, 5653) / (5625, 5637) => 0.37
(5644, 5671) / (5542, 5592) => 0.63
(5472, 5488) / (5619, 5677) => 0.37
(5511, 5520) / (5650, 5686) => 0.85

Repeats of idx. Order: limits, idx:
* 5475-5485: 0.0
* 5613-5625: 0.7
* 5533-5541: 0.0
